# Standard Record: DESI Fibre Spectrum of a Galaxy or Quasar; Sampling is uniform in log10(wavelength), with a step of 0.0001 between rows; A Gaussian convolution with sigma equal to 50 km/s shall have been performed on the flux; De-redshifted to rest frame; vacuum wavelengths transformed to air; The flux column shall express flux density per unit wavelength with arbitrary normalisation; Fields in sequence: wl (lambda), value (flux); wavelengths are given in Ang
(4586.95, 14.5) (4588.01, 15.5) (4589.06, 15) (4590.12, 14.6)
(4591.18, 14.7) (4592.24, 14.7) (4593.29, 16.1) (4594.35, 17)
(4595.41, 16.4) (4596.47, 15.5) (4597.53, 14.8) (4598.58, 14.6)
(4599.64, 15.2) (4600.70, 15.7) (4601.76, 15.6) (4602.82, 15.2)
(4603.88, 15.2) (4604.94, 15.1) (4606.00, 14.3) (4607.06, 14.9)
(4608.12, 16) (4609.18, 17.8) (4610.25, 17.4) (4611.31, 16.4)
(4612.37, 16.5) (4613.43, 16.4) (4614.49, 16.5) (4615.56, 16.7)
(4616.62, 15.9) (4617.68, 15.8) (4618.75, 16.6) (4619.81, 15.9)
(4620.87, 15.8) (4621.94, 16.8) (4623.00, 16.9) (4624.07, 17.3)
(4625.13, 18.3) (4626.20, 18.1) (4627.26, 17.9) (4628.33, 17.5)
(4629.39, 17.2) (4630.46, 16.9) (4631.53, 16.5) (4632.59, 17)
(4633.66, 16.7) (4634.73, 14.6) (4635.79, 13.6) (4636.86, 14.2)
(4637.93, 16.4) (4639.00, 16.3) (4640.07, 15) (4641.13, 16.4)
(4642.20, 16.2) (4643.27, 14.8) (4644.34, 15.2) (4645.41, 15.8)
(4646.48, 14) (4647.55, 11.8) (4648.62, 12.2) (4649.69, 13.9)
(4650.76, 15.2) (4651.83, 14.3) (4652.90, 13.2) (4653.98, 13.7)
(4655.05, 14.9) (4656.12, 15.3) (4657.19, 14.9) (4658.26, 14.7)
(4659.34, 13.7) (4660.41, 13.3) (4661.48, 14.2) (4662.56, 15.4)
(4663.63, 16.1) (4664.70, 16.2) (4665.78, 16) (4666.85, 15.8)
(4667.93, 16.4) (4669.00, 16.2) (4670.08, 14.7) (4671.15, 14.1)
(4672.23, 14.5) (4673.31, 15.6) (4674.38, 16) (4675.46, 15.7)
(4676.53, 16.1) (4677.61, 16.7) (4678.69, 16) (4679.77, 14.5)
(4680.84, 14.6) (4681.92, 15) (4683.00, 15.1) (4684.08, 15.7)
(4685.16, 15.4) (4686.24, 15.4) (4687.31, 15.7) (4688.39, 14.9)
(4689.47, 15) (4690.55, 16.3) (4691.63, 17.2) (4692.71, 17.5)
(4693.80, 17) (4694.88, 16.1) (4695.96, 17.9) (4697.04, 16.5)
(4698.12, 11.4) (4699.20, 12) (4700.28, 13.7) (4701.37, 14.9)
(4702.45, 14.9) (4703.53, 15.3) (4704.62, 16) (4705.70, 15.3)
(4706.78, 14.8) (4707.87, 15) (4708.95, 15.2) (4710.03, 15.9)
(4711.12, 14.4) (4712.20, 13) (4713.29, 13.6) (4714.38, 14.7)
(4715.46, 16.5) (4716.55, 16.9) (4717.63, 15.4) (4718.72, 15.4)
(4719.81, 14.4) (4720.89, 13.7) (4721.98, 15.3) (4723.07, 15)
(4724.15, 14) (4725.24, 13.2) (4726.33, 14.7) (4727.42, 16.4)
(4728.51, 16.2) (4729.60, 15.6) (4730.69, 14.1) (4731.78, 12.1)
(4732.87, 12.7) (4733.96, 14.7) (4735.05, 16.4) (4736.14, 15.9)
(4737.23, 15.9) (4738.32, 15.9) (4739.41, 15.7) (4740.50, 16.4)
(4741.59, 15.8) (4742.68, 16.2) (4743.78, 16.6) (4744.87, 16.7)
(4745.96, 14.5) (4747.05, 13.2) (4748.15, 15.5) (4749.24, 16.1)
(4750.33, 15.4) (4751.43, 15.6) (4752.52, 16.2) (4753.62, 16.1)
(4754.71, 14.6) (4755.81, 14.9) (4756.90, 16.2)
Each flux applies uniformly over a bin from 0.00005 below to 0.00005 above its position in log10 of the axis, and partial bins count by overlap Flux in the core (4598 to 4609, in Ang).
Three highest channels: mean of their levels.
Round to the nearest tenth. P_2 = 15.8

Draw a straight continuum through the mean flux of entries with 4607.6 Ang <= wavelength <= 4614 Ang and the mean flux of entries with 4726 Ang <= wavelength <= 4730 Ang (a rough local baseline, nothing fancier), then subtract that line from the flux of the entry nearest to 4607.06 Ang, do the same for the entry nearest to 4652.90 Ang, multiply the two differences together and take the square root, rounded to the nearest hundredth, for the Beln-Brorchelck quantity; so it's 2.45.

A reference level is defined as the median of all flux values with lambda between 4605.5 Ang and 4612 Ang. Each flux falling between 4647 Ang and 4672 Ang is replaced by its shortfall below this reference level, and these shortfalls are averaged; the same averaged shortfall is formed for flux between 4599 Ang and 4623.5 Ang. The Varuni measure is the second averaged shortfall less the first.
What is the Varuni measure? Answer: -1.4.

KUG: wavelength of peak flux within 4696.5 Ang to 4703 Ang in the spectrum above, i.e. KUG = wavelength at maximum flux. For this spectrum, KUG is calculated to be 4697.04 Ang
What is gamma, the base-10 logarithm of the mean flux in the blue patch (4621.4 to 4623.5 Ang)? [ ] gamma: 1.23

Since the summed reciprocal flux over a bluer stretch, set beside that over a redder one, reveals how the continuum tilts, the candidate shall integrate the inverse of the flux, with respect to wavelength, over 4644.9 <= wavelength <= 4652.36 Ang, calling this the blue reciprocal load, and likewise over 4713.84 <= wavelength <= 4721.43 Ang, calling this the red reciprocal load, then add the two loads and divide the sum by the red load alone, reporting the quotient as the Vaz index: 2.09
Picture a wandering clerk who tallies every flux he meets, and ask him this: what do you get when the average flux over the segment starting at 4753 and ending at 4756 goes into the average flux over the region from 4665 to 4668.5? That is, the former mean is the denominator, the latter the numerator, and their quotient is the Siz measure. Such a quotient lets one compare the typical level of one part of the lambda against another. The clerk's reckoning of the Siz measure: 1.06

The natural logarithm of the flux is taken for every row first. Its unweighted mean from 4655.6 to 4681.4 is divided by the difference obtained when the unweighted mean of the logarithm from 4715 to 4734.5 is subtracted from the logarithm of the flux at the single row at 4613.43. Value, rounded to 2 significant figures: 25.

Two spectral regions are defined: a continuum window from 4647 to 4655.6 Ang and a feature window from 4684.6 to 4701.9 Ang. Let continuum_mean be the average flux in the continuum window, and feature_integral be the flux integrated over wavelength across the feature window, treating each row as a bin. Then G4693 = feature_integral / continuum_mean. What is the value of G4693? 20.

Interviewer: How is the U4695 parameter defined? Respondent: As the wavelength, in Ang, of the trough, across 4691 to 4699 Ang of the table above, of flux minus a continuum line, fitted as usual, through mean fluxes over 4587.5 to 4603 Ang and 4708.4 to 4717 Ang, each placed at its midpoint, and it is 4698.12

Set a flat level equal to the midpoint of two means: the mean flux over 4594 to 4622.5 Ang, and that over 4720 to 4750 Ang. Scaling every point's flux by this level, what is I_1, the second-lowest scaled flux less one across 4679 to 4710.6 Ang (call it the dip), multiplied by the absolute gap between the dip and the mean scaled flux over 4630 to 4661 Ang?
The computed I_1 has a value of -0.27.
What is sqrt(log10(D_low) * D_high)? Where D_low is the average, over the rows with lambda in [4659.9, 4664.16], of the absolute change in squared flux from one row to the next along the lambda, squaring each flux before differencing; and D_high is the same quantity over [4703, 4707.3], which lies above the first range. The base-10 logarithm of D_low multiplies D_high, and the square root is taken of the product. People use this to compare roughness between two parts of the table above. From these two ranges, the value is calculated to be 5.3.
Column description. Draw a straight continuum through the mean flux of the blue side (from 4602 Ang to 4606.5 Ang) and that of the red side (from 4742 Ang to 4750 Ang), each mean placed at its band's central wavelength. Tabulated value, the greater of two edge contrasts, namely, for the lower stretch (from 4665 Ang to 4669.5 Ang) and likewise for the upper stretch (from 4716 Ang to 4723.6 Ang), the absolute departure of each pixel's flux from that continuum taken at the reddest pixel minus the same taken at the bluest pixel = 0.2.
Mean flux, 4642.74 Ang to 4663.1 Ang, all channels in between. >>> 14.2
